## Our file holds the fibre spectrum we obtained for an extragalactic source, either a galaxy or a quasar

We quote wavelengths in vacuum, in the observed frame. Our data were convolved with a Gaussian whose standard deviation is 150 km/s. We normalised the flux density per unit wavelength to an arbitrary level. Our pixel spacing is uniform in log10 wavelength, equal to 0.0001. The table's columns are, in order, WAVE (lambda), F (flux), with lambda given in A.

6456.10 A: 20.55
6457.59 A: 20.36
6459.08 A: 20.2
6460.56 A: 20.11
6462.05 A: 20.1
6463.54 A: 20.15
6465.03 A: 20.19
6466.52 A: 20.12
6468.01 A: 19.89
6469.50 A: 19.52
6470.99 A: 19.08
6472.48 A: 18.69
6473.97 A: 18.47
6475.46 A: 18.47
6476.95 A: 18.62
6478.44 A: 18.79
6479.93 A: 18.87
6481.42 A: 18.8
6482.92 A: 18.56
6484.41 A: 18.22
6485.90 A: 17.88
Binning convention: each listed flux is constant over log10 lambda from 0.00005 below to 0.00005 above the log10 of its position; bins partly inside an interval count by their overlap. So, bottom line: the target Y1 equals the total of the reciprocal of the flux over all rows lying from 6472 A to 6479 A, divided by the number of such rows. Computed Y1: 0.0537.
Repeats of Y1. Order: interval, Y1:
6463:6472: 0.0505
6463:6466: 0.0496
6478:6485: 0.0536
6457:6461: 0.0494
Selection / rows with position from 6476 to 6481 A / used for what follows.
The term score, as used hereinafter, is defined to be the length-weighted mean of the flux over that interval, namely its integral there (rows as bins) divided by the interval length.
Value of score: 18.8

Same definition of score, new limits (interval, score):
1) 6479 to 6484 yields 18.7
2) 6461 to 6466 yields 20.1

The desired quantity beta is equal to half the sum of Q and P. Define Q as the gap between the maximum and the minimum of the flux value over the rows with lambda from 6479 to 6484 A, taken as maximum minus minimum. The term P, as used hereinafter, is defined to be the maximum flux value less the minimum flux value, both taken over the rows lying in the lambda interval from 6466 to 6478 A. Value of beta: 0.98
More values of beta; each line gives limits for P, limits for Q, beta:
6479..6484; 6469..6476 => 0.68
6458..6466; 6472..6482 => 0.25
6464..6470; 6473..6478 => 0.41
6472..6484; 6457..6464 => 0.33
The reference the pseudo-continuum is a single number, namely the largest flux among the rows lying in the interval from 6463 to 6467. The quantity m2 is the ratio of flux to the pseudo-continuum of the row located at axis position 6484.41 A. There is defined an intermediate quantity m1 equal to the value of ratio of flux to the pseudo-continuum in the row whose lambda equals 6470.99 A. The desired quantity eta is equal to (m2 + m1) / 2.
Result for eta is 0.924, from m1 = 0.95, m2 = 0.90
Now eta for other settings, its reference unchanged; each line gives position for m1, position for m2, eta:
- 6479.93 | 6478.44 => 0.933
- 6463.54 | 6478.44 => 0.964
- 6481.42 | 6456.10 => 0.974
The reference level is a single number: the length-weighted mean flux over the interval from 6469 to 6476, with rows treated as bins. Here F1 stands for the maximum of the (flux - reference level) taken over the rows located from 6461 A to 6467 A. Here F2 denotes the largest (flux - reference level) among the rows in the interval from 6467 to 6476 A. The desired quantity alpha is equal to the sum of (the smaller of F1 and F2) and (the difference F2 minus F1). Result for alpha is 0.8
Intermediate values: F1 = 1.4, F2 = 1.05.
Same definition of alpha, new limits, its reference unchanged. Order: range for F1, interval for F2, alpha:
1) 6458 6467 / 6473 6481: -1.3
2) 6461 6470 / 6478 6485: -1.3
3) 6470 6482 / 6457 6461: 1.5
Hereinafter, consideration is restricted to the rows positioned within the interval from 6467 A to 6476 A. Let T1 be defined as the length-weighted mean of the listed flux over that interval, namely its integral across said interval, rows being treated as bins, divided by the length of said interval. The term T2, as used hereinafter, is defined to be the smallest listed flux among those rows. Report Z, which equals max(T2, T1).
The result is 19.1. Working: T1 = 19.1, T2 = 18.47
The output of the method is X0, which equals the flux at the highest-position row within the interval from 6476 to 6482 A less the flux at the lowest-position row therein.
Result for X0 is 0.18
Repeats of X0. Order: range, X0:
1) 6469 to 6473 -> -0.83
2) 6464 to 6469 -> -0.30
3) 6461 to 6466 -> 0.09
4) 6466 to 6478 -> -1.50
